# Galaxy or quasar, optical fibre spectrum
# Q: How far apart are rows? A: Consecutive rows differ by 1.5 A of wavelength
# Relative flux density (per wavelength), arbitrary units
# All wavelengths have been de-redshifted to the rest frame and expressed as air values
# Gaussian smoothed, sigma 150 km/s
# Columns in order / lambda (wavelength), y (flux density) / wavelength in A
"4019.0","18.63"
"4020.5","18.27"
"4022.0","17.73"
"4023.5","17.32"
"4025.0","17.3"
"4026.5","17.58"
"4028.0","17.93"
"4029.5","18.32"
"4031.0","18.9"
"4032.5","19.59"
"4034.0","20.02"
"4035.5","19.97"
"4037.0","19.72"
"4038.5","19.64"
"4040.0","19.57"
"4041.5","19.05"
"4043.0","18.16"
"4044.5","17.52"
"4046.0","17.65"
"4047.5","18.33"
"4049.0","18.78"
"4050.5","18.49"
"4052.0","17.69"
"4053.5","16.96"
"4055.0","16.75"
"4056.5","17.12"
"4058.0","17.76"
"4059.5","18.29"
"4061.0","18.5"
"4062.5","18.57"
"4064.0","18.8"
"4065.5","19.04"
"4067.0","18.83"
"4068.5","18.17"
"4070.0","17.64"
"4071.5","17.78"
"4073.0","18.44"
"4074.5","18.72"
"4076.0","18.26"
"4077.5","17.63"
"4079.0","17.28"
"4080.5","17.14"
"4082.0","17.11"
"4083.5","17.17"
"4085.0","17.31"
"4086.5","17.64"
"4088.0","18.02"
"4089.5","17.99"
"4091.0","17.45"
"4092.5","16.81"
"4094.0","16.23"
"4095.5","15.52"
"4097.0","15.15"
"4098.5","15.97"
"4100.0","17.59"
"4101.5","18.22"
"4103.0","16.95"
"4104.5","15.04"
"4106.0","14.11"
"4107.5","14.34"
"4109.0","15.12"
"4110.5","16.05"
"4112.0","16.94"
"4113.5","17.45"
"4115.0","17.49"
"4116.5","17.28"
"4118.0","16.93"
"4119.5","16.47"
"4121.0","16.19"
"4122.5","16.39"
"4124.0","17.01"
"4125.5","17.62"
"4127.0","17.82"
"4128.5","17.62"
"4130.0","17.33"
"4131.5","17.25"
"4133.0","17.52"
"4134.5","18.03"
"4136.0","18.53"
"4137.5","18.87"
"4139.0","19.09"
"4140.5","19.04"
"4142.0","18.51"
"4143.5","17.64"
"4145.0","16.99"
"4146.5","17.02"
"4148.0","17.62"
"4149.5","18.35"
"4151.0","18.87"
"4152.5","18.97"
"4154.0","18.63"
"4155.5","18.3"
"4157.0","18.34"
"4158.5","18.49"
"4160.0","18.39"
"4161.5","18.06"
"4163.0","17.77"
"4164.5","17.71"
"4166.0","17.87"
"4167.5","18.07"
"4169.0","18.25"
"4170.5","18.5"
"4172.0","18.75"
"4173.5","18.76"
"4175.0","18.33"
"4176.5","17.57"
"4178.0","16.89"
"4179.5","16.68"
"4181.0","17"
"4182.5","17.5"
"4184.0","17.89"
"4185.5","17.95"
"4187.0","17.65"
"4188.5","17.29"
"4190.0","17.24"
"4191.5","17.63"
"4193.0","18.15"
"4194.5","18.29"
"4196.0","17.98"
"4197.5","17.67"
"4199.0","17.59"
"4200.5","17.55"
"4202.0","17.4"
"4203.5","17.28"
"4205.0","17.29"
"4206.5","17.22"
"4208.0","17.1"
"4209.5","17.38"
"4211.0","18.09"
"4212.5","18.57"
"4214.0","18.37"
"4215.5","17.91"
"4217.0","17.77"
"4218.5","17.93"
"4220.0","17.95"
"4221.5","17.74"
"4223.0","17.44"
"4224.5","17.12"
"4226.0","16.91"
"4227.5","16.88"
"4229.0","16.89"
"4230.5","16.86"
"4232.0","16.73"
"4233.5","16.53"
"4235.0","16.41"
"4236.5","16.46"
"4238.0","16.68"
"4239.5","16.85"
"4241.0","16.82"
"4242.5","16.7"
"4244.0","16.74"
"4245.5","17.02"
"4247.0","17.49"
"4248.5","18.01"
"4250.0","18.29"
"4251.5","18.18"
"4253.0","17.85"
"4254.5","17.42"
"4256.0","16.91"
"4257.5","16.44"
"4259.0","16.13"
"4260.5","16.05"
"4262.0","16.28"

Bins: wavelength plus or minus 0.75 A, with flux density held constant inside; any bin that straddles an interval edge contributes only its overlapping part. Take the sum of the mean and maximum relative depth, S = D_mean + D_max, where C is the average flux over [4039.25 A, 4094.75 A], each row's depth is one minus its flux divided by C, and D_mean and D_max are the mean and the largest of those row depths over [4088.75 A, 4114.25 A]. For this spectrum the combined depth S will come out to 0.30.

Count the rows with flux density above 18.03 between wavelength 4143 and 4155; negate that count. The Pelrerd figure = -4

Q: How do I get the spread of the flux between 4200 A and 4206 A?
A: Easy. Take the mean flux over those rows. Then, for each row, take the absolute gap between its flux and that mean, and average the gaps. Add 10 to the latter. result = 10.1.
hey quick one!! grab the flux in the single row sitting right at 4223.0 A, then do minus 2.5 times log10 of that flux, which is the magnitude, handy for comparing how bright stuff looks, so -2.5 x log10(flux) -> -3.10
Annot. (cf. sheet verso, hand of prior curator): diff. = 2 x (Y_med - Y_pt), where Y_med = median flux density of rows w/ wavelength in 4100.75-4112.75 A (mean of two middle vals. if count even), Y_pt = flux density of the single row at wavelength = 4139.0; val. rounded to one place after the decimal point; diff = -7.0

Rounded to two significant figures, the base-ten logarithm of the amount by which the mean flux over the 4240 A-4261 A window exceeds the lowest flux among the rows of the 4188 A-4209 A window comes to -1.3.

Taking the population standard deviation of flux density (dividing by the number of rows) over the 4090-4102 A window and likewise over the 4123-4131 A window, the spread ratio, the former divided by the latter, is 3.6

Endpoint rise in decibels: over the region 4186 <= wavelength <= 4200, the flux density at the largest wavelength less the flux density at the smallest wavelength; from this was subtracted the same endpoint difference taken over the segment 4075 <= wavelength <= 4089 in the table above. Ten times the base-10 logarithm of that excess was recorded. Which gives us -7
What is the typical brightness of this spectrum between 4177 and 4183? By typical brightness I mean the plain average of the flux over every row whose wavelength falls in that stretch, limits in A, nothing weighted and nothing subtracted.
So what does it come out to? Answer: 17.02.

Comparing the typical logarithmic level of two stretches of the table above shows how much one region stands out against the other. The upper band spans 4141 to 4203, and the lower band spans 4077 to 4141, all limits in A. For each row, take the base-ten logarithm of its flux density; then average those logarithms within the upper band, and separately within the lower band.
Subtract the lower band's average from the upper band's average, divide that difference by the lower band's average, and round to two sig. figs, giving 0.018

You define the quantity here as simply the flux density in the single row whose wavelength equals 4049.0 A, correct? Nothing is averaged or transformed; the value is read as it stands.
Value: 18.78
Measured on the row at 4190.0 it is 17.24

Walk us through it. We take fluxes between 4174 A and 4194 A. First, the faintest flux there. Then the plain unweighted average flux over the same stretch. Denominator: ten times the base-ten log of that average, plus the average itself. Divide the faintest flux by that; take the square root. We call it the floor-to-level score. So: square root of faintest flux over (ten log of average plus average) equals 0.746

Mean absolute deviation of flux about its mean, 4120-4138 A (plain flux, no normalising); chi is 0.57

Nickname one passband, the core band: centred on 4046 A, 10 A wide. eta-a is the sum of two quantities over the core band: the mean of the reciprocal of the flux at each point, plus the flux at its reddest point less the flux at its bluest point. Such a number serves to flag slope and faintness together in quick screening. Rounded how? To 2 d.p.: -0.51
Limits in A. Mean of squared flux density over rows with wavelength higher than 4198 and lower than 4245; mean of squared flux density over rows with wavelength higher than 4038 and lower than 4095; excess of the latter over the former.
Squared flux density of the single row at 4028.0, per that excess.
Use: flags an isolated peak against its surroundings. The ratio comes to 13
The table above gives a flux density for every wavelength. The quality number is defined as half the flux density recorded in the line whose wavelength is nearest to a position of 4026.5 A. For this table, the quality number 8.79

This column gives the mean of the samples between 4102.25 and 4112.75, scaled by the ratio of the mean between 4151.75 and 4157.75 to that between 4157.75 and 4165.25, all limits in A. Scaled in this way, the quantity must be 15.9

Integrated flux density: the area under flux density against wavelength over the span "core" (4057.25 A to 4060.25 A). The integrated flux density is 54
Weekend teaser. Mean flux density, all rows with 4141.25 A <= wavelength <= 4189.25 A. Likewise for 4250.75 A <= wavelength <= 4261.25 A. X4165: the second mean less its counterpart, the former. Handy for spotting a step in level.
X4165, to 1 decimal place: -1.0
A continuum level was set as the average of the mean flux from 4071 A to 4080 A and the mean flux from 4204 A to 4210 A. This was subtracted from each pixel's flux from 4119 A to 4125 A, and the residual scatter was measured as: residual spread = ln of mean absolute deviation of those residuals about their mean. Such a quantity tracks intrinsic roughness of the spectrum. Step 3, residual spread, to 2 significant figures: -1.4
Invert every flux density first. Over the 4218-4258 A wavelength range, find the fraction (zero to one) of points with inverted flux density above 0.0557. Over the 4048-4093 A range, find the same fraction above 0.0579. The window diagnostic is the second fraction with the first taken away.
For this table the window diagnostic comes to -0.66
